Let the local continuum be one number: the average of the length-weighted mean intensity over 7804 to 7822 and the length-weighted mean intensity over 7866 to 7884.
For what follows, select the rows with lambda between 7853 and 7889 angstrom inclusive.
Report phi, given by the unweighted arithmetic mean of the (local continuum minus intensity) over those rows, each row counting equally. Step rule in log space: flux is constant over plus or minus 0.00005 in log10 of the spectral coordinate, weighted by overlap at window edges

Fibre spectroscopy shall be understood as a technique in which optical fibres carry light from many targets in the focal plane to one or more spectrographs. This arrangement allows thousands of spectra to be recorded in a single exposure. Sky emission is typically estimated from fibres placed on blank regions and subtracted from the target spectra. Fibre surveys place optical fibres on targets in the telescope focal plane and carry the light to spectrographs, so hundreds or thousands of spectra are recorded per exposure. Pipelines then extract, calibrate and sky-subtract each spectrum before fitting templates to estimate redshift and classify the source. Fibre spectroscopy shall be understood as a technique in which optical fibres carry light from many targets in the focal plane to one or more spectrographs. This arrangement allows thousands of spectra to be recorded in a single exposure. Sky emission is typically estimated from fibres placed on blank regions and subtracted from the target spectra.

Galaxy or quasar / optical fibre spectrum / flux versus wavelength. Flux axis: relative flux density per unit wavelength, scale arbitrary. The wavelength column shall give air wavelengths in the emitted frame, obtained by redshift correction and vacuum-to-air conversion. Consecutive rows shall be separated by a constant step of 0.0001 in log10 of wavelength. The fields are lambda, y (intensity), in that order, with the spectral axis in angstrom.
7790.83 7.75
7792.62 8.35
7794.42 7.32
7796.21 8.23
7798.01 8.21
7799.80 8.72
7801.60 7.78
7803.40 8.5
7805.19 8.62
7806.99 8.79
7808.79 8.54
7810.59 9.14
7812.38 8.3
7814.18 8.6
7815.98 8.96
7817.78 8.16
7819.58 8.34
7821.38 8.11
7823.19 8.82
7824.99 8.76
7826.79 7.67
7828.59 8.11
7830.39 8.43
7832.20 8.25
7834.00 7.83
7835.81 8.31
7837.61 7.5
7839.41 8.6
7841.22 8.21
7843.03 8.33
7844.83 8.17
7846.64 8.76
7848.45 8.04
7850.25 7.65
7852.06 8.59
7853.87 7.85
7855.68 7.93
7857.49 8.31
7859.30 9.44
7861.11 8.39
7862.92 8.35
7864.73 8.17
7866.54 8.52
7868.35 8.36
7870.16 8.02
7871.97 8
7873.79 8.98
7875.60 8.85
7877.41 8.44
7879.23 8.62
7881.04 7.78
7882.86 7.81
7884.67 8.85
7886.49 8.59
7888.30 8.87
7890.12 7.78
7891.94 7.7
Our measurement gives 0.05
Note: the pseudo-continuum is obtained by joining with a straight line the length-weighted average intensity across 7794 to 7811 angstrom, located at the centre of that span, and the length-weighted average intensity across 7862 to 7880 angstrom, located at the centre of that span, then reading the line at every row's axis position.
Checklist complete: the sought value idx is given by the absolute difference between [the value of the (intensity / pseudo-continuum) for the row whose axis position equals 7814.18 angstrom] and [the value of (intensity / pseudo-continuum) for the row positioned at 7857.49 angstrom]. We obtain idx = 0.037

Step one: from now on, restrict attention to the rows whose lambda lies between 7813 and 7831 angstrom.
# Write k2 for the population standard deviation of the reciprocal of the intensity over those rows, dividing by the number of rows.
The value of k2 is 0.0054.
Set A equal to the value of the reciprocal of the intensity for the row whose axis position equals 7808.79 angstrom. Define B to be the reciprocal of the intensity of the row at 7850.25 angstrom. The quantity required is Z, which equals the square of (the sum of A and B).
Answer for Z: 0.061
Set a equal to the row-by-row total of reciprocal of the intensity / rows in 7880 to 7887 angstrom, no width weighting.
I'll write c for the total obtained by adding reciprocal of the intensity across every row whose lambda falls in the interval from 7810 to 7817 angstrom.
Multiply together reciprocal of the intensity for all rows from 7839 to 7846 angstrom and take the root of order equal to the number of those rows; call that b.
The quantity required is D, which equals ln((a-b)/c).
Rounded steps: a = 0.486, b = 0.120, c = 0.458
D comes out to -0.224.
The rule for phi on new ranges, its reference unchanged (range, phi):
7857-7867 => -0.08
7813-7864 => 0.15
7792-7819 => 0.04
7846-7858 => 0.29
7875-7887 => 0.03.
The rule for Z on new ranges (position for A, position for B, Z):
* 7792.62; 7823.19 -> 0.054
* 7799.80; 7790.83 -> 0.059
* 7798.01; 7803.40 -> 0.057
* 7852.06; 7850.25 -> 0.061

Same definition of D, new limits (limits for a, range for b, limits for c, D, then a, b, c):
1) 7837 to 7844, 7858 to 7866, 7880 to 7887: -0.260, 0.491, 0.117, 0.486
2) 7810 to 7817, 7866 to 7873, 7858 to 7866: -0.329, 0.458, 0.122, 0.467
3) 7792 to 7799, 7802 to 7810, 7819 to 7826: -0.205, 0.500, 0.116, 0.471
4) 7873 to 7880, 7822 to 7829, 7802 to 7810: -0.316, 0.459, 0.120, 0.465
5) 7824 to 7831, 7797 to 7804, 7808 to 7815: -0.236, 0.486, 0.121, 0.463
